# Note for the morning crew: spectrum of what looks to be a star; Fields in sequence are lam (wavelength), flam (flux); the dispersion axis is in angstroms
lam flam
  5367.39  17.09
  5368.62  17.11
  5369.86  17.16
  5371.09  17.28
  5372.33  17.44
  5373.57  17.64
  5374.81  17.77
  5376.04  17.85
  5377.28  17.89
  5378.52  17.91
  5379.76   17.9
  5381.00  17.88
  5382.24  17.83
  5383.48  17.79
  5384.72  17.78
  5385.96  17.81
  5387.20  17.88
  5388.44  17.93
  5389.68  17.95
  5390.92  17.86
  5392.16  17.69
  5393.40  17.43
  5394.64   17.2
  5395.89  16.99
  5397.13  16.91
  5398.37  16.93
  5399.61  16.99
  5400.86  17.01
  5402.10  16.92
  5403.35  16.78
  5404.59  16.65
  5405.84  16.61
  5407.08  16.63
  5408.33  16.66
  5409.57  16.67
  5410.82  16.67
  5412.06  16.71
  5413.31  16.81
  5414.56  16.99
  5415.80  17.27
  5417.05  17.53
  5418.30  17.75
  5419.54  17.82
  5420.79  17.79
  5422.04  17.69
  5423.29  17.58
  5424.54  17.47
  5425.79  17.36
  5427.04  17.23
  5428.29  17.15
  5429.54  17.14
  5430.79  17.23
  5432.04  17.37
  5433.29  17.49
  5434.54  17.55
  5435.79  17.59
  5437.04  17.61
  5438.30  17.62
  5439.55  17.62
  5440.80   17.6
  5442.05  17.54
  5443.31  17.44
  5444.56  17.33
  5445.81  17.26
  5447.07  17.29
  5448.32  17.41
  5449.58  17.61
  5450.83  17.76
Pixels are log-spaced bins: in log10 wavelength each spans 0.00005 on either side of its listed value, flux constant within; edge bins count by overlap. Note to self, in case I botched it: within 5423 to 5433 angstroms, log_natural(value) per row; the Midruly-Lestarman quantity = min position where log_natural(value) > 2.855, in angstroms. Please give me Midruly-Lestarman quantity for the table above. 5423.29 angstroms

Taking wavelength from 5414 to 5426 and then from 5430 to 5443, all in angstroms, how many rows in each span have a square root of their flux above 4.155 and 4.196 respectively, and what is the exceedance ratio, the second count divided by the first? 0.3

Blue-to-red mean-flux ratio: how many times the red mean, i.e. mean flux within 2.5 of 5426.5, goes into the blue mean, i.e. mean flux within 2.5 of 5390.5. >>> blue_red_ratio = 1.03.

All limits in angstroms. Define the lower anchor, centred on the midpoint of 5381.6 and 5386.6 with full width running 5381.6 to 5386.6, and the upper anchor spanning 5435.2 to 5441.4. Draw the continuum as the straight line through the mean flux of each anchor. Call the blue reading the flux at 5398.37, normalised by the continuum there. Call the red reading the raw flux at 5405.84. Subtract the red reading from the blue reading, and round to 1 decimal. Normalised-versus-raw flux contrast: -15.7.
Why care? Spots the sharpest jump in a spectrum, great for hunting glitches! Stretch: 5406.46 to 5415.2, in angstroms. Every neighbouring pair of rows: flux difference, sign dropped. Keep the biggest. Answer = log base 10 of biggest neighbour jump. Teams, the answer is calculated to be -0.74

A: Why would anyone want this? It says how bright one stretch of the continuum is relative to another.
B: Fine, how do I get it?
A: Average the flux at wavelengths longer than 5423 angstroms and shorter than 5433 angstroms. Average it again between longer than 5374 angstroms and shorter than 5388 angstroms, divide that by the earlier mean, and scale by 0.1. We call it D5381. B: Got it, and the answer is 0.103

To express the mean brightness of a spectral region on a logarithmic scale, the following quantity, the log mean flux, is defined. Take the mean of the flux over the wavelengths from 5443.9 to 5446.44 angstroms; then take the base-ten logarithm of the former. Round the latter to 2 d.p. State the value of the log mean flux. 1.24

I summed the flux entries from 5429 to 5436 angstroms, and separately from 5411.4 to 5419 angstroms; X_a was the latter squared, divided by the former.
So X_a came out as 102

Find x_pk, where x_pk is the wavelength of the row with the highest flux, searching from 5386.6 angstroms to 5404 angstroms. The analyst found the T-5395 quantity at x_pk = 5389.68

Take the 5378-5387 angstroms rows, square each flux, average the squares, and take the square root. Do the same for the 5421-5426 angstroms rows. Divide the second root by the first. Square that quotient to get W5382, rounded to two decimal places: 0.96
